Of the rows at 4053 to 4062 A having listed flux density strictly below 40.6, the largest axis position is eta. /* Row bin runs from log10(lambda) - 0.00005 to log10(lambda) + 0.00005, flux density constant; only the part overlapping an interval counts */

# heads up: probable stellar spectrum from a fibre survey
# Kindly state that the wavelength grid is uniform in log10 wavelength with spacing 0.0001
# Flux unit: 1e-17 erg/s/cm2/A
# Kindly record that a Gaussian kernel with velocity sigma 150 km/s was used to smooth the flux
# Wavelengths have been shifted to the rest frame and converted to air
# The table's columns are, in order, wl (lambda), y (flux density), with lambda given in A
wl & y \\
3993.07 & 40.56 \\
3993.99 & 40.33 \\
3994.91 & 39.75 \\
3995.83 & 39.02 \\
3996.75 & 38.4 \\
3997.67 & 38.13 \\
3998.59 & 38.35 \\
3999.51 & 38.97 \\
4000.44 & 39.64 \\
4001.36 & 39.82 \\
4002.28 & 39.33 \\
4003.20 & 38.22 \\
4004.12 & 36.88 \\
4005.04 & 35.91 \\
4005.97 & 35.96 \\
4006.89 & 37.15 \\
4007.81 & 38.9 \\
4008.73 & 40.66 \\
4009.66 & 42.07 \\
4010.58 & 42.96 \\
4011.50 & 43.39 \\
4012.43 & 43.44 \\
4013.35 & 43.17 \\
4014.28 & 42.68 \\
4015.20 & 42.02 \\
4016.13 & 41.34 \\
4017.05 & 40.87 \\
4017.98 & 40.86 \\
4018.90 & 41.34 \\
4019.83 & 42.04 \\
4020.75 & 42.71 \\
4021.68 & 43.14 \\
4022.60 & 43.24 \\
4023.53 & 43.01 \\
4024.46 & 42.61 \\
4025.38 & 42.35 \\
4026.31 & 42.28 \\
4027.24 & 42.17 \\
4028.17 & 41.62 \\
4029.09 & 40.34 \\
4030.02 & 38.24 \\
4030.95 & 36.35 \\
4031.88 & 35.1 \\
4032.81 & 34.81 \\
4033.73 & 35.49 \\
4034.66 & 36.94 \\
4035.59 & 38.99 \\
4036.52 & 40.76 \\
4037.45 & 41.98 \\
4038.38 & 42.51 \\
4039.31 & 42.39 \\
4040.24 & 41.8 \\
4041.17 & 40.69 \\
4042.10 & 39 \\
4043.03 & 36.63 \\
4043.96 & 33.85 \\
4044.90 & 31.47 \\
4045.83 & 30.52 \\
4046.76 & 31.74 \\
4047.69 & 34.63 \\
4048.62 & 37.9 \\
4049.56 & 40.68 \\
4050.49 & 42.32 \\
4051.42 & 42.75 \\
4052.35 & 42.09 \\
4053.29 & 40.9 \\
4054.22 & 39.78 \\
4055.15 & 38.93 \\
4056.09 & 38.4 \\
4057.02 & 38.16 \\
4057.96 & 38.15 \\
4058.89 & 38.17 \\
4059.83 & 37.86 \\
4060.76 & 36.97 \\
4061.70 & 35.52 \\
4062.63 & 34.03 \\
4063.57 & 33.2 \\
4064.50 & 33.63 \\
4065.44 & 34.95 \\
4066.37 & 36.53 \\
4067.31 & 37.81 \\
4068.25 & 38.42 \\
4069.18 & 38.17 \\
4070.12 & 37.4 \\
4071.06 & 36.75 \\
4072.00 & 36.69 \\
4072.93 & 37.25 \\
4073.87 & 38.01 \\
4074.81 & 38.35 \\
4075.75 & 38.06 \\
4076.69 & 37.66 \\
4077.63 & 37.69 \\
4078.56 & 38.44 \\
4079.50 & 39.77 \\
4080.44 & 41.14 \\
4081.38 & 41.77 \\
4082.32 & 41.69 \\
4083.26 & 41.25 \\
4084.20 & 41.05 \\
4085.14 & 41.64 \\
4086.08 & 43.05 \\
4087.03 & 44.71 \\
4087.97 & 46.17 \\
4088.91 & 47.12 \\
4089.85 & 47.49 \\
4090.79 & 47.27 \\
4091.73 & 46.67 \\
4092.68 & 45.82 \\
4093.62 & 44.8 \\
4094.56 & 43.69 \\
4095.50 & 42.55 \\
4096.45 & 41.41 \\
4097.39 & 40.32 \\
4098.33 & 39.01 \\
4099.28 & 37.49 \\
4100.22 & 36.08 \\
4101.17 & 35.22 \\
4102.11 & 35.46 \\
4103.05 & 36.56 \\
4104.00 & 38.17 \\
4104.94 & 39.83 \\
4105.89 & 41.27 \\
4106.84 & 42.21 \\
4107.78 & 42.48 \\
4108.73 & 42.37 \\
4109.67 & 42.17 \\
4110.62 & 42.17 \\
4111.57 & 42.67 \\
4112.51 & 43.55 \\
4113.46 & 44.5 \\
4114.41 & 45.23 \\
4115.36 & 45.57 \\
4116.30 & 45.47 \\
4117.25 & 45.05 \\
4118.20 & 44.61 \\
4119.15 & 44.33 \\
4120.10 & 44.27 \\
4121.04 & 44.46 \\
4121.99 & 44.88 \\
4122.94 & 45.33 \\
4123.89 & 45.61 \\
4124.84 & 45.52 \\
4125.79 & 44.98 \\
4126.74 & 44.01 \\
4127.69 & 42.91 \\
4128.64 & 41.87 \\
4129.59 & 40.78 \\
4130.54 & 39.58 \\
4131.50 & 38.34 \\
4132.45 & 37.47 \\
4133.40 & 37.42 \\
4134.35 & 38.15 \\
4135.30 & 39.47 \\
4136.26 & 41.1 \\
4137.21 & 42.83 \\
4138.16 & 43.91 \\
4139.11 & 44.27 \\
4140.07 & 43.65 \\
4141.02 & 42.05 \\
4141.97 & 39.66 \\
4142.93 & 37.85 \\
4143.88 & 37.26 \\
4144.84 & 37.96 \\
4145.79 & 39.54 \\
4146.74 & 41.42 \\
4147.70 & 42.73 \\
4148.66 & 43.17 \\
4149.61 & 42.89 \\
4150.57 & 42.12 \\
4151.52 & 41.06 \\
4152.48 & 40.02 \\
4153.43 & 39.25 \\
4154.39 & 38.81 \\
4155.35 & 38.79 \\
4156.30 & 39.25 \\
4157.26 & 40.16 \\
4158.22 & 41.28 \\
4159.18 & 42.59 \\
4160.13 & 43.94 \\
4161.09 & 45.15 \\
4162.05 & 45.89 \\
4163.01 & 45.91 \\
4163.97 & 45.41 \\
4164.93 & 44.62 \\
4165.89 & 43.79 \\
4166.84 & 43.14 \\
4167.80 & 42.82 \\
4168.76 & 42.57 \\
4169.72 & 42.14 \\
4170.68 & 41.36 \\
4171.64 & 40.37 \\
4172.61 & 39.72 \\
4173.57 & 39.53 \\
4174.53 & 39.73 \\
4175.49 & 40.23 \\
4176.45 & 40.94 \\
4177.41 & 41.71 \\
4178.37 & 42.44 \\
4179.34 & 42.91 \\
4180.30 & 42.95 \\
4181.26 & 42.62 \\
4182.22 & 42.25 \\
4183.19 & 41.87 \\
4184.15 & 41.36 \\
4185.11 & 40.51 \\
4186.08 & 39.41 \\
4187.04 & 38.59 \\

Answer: 4061.70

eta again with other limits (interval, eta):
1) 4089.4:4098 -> 4097.39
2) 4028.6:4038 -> 4035.59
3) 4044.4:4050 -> 4048.62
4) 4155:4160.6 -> 4157.26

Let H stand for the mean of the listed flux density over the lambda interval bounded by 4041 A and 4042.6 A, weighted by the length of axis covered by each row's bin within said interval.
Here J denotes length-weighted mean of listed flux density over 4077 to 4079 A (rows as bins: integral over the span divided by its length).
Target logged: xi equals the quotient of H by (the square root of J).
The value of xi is 6.4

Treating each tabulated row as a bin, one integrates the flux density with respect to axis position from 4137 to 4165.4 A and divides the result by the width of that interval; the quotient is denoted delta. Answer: 41.8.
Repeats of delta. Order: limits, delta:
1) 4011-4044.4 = 40.6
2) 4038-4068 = 37.6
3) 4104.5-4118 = 43.2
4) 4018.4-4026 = 42.6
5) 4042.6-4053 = 36.8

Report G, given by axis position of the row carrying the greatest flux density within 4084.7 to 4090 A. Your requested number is 4089.85 A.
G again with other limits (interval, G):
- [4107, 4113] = 4112.51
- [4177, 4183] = 4180.30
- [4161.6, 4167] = 4163.01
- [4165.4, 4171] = 4165.89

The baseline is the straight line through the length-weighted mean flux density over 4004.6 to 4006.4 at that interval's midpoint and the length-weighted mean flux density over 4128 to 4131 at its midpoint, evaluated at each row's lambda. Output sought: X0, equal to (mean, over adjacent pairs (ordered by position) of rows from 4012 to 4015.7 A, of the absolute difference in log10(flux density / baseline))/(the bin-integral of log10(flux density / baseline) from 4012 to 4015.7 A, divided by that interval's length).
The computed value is 0.07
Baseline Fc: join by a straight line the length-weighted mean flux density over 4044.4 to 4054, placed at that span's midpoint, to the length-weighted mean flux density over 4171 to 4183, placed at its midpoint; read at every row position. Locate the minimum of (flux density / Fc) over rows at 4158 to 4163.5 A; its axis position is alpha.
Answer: 4158.22 A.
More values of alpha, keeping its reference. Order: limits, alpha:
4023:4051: 4045.83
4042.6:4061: 4045.83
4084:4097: 4096.45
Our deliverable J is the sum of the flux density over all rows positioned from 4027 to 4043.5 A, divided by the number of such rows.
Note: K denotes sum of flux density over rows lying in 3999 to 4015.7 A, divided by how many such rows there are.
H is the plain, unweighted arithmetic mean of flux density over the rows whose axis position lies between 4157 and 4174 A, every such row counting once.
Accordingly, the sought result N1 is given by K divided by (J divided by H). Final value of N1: 43.7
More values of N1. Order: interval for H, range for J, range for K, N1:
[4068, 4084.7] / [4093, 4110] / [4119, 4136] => 40.9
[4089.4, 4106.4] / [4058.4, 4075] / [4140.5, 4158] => 45.1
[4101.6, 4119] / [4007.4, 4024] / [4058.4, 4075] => 36.7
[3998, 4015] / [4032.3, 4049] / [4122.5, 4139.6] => 44.7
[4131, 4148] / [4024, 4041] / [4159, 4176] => 43.2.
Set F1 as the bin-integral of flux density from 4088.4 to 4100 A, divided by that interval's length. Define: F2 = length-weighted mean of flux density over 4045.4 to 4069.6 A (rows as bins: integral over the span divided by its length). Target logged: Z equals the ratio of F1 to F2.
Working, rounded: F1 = 43.5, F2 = 37.4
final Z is 1.16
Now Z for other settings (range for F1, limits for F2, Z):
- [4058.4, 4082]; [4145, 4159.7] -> 0.92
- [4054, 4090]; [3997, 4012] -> 1.00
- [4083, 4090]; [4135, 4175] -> 1.06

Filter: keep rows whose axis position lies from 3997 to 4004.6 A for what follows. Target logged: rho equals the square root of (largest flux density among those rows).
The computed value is 6.31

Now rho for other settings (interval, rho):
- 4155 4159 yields 6.42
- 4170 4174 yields 6.43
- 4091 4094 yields 6.83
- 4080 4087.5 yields 6.69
